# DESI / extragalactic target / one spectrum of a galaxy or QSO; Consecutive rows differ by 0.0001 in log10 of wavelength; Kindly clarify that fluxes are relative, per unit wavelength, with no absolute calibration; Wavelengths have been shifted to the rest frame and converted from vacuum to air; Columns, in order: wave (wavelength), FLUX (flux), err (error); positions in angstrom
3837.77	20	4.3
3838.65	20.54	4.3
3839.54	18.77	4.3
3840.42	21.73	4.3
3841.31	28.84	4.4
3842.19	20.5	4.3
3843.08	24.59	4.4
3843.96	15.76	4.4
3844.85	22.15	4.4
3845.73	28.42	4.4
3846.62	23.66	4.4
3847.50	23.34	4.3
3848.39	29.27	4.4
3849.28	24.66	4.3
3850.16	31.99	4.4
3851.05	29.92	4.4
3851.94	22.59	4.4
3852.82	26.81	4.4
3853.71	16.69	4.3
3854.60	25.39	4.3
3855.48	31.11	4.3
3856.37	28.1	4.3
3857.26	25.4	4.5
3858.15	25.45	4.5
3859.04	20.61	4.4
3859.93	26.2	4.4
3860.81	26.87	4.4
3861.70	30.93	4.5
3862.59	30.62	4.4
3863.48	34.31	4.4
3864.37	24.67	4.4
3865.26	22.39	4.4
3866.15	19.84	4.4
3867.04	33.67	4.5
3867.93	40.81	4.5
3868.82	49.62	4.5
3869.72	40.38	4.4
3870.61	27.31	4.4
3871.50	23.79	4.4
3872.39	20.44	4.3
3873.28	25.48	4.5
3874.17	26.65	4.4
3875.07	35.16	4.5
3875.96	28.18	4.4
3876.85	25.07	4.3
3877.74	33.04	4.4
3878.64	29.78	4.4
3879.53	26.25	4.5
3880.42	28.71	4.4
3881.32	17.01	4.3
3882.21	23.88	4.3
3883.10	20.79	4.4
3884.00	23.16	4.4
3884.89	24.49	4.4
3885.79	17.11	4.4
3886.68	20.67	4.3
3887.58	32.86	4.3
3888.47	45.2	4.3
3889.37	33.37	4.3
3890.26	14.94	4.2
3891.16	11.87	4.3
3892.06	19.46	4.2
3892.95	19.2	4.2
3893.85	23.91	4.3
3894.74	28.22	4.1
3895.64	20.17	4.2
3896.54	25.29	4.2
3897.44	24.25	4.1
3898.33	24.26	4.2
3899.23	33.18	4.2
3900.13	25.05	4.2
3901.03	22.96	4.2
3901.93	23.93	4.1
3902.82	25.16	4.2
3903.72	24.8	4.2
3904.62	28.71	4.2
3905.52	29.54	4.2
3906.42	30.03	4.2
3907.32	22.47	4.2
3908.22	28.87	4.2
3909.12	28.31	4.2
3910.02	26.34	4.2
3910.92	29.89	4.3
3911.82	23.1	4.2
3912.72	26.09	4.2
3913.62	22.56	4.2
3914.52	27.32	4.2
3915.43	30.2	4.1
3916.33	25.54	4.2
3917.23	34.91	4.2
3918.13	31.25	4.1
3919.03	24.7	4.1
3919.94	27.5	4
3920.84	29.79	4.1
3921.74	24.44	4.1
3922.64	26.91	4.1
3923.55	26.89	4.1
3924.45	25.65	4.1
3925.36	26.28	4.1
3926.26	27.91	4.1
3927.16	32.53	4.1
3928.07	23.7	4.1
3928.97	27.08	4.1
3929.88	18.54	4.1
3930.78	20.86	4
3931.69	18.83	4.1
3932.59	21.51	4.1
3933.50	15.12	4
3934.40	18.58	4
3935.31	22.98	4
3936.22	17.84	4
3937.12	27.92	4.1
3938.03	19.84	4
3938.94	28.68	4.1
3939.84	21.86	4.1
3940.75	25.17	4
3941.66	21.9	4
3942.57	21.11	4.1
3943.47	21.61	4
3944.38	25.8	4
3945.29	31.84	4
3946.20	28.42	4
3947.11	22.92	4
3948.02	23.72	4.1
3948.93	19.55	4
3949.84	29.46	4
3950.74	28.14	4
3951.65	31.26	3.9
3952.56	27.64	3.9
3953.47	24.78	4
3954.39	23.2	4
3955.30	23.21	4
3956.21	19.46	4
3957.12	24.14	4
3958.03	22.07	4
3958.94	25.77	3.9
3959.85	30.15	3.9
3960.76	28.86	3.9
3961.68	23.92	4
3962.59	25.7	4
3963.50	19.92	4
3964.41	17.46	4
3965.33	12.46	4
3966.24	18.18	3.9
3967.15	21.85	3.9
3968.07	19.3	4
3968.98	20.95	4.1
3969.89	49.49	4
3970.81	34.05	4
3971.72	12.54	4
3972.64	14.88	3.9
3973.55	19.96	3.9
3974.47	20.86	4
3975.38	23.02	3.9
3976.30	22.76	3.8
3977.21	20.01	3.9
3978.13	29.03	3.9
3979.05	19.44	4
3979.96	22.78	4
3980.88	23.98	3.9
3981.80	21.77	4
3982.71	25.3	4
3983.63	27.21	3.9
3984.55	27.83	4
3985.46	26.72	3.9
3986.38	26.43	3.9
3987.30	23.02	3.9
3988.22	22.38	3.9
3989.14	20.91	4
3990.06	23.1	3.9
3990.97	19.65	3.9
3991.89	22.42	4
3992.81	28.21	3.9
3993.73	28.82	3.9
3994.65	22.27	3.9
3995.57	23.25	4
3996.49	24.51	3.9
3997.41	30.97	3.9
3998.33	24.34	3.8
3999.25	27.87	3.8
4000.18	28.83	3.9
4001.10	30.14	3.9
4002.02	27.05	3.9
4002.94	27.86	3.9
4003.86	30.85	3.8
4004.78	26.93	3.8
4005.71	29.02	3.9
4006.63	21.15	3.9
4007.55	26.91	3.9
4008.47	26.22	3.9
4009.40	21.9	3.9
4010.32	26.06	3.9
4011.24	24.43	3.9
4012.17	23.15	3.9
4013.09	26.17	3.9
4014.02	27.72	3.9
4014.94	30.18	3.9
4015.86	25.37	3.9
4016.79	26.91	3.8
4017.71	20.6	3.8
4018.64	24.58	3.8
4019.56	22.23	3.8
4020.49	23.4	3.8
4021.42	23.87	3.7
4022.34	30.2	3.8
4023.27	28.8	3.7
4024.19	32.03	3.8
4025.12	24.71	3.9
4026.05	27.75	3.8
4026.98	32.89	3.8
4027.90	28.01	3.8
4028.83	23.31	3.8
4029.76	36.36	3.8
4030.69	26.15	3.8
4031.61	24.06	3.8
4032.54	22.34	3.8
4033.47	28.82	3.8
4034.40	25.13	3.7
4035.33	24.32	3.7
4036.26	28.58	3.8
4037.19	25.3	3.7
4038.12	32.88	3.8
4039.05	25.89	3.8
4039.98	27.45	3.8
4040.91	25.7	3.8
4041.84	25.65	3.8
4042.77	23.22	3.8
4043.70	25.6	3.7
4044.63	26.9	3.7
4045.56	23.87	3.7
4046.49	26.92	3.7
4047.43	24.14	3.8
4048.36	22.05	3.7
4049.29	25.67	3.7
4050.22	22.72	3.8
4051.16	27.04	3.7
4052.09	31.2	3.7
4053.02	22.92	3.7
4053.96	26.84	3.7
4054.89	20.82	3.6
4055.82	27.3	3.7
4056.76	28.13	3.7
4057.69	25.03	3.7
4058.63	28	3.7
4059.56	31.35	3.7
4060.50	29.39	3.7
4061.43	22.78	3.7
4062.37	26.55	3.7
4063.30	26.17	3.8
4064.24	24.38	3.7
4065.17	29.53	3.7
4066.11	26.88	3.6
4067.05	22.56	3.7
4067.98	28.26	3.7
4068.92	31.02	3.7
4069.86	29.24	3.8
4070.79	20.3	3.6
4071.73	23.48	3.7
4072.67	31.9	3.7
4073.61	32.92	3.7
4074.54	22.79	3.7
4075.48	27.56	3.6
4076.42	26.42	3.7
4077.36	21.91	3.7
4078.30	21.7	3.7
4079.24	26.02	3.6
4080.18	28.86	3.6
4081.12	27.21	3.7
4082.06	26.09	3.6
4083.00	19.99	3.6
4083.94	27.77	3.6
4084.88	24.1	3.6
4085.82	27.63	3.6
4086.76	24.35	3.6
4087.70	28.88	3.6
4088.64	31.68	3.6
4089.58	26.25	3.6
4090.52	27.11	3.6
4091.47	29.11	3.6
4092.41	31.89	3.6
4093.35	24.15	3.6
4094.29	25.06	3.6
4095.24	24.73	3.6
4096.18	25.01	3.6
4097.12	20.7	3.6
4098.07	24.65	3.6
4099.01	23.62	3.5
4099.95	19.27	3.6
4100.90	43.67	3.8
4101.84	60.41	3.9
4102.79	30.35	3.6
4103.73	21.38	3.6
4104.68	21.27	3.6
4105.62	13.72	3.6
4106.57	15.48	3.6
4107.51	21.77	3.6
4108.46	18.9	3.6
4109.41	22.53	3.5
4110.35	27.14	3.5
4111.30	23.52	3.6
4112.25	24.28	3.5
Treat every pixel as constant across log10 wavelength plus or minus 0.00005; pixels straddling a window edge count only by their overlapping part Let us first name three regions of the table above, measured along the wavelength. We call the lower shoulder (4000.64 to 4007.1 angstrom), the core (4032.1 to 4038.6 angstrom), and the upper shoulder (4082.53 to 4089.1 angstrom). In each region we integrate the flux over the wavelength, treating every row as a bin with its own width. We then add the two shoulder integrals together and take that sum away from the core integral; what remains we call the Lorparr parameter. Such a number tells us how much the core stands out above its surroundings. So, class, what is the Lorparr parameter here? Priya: -177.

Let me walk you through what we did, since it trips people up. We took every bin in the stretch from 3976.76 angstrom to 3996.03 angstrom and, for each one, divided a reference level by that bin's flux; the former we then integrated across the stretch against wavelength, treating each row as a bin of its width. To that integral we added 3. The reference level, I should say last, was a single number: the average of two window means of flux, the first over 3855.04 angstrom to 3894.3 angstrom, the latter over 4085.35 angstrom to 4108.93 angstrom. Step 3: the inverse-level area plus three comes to 24.8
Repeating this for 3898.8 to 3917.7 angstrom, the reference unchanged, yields 21.9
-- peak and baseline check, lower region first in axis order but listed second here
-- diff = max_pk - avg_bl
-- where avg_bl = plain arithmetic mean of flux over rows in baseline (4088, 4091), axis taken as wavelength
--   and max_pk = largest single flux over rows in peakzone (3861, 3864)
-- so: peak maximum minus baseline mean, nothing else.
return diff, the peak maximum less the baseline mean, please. 6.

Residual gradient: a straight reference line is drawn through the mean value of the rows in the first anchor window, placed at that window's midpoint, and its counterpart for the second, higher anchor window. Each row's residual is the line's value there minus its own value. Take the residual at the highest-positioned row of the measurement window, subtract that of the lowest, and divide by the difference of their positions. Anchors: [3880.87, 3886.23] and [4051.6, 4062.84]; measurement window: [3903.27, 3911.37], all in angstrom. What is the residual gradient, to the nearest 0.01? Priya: -0.67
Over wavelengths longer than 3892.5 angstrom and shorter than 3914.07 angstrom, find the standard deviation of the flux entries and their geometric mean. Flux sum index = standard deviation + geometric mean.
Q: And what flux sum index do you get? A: 28.8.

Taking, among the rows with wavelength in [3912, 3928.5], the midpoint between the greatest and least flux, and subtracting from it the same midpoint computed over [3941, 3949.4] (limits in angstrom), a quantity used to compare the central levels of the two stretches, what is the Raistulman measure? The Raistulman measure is 3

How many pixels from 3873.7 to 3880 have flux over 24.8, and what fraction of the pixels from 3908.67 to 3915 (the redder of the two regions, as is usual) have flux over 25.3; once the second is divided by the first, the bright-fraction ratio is 0.10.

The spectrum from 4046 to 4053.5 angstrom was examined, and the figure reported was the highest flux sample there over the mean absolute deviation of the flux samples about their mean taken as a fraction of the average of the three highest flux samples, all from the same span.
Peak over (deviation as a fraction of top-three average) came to 373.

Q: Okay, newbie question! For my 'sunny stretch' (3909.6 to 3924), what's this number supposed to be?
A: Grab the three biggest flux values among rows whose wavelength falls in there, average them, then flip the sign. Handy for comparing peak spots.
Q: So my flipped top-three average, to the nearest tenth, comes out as -32.1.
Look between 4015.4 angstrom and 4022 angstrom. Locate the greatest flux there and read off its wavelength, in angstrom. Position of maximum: 4016.79 angstrom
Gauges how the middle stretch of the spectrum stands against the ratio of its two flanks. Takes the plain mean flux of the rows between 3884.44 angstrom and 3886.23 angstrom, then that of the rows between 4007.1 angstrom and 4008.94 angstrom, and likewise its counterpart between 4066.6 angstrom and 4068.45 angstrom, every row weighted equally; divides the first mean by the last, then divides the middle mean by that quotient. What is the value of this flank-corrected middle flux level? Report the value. 32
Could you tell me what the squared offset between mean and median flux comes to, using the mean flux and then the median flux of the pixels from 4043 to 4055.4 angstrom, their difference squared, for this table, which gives 0.2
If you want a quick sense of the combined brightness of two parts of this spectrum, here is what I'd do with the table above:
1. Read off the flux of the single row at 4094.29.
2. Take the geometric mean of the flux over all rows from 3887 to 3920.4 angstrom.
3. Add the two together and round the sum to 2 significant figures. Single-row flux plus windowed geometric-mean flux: 51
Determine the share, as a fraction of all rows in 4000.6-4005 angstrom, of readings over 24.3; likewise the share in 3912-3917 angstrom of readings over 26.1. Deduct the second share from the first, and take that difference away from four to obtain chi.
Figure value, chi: 3.40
